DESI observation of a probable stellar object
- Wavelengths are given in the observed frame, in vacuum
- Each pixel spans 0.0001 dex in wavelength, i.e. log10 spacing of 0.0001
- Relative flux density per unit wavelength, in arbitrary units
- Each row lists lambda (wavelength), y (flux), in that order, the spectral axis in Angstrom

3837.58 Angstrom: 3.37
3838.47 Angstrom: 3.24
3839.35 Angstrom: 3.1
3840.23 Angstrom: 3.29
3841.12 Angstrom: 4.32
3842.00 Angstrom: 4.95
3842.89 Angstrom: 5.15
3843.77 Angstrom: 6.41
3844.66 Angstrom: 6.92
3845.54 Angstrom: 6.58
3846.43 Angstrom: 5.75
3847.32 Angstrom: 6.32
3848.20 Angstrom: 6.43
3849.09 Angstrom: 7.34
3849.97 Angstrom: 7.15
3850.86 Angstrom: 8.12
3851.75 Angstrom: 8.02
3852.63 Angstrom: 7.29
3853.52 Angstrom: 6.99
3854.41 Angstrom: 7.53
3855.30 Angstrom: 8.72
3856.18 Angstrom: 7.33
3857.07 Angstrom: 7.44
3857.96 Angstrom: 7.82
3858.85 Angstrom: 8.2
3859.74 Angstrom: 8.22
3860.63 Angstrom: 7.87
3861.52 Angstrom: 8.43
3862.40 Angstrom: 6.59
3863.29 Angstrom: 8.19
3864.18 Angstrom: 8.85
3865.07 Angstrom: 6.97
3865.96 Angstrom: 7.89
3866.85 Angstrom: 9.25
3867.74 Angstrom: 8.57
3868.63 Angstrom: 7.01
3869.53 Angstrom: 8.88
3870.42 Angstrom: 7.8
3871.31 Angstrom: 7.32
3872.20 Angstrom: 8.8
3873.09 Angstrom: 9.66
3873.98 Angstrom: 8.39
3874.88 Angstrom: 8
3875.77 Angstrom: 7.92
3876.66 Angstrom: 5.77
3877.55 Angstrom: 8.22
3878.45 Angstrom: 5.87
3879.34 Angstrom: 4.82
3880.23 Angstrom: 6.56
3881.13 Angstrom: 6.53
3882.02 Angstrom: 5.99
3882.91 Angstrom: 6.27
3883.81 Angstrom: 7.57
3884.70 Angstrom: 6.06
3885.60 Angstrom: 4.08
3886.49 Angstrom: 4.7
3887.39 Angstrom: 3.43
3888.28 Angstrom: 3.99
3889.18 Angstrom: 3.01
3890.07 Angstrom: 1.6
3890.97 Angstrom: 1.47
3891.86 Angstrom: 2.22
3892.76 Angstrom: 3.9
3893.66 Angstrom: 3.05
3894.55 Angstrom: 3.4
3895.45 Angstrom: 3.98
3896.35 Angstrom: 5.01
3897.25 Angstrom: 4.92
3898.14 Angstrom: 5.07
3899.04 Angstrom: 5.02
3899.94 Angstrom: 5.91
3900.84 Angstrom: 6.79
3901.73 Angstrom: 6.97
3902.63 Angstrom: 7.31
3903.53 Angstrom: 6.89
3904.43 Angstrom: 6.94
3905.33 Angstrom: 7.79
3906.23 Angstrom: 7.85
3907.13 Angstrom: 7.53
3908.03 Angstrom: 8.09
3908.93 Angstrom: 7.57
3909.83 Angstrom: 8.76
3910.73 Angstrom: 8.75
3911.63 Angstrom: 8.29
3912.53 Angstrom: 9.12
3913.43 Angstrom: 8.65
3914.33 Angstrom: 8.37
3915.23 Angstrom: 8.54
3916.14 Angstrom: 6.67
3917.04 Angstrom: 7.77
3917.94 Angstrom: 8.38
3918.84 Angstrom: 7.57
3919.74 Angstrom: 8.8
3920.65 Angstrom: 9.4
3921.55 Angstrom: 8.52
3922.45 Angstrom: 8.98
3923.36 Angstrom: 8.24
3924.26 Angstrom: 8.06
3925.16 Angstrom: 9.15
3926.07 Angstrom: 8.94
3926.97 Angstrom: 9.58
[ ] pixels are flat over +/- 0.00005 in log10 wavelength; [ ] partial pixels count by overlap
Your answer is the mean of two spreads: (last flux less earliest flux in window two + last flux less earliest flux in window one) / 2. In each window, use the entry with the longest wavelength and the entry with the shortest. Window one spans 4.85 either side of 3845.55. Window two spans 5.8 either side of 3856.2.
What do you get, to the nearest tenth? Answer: 1.6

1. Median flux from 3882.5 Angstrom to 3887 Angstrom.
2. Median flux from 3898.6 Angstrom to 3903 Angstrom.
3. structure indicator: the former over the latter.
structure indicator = 0.9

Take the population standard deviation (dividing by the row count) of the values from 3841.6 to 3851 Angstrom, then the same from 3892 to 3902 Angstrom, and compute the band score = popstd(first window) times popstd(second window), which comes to 1.09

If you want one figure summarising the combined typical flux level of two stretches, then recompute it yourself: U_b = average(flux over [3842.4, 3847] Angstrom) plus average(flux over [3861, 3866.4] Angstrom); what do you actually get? 14.0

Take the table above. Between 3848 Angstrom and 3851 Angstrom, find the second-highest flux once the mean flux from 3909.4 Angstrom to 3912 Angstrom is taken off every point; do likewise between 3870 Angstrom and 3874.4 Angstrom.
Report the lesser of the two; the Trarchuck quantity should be -1.3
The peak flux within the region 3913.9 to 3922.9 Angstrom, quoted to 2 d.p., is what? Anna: 9.40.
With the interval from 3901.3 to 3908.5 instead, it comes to 8.09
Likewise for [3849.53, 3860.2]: 8.72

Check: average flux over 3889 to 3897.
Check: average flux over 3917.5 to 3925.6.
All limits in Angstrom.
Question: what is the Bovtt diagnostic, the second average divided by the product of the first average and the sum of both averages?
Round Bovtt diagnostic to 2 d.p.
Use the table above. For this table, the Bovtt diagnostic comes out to 0.24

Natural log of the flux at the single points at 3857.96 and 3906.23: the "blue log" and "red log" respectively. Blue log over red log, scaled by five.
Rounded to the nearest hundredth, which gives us 4.99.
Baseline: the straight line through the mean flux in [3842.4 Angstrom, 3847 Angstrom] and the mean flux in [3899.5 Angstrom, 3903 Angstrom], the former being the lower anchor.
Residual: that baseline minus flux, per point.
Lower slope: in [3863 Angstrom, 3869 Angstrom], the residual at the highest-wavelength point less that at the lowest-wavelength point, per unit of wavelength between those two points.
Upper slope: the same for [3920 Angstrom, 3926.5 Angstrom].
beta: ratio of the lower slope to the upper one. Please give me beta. 2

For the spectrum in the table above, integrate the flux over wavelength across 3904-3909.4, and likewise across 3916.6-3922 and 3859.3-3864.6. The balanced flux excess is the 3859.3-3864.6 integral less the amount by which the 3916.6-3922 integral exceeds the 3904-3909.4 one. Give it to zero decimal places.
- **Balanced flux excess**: 38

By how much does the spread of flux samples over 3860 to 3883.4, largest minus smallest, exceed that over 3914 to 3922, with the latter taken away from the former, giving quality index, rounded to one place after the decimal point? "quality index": 2.1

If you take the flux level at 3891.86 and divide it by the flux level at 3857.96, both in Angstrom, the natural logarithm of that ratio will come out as -1.3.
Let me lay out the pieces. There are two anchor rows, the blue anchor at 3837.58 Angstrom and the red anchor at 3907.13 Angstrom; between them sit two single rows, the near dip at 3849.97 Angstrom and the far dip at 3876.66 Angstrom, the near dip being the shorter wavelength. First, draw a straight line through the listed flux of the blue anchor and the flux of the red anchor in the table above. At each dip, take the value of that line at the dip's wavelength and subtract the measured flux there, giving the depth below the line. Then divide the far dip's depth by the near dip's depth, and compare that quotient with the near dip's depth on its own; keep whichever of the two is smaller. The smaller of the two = -3.0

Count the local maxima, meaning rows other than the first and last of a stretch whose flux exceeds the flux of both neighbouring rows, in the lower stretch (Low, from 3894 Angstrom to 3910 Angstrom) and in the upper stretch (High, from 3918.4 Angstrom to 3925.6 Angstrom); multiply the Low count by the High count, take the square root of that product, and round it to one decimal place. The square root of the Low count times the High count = 3.2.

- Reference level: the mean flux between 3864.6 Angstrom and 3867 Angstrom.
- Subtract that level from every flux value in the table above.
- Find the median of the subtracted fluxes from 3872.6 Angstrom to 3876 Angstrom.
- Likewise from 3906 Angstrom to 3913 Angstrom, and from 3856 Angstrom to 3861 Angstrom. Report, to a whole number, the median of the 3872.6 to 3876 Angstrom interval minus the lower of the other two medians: 0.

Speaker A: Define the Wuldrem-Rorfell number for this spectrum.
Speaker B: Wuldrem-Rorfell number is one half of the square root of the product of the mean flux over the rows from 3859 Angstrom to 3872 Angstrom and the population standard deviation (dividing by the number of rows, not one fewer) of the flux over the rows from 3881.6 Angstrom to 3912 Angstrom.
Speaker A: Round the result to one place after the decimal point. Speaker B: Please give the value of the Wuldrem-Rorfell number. 2.0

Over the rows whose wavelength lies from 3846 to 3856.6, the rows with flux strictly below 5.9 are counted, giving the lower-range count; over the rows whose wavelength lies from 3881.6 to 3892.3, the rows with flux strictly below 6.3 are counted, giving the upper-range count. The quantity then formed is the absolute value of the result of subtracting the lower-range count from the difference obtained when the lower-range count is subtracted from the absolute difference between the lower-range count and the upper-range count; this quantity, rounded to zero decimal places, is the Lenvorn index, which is 8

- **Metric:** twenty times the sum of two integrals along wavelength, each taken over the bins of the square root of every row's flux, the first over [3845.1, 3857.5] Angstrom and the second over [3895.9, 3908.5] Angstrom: 1309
